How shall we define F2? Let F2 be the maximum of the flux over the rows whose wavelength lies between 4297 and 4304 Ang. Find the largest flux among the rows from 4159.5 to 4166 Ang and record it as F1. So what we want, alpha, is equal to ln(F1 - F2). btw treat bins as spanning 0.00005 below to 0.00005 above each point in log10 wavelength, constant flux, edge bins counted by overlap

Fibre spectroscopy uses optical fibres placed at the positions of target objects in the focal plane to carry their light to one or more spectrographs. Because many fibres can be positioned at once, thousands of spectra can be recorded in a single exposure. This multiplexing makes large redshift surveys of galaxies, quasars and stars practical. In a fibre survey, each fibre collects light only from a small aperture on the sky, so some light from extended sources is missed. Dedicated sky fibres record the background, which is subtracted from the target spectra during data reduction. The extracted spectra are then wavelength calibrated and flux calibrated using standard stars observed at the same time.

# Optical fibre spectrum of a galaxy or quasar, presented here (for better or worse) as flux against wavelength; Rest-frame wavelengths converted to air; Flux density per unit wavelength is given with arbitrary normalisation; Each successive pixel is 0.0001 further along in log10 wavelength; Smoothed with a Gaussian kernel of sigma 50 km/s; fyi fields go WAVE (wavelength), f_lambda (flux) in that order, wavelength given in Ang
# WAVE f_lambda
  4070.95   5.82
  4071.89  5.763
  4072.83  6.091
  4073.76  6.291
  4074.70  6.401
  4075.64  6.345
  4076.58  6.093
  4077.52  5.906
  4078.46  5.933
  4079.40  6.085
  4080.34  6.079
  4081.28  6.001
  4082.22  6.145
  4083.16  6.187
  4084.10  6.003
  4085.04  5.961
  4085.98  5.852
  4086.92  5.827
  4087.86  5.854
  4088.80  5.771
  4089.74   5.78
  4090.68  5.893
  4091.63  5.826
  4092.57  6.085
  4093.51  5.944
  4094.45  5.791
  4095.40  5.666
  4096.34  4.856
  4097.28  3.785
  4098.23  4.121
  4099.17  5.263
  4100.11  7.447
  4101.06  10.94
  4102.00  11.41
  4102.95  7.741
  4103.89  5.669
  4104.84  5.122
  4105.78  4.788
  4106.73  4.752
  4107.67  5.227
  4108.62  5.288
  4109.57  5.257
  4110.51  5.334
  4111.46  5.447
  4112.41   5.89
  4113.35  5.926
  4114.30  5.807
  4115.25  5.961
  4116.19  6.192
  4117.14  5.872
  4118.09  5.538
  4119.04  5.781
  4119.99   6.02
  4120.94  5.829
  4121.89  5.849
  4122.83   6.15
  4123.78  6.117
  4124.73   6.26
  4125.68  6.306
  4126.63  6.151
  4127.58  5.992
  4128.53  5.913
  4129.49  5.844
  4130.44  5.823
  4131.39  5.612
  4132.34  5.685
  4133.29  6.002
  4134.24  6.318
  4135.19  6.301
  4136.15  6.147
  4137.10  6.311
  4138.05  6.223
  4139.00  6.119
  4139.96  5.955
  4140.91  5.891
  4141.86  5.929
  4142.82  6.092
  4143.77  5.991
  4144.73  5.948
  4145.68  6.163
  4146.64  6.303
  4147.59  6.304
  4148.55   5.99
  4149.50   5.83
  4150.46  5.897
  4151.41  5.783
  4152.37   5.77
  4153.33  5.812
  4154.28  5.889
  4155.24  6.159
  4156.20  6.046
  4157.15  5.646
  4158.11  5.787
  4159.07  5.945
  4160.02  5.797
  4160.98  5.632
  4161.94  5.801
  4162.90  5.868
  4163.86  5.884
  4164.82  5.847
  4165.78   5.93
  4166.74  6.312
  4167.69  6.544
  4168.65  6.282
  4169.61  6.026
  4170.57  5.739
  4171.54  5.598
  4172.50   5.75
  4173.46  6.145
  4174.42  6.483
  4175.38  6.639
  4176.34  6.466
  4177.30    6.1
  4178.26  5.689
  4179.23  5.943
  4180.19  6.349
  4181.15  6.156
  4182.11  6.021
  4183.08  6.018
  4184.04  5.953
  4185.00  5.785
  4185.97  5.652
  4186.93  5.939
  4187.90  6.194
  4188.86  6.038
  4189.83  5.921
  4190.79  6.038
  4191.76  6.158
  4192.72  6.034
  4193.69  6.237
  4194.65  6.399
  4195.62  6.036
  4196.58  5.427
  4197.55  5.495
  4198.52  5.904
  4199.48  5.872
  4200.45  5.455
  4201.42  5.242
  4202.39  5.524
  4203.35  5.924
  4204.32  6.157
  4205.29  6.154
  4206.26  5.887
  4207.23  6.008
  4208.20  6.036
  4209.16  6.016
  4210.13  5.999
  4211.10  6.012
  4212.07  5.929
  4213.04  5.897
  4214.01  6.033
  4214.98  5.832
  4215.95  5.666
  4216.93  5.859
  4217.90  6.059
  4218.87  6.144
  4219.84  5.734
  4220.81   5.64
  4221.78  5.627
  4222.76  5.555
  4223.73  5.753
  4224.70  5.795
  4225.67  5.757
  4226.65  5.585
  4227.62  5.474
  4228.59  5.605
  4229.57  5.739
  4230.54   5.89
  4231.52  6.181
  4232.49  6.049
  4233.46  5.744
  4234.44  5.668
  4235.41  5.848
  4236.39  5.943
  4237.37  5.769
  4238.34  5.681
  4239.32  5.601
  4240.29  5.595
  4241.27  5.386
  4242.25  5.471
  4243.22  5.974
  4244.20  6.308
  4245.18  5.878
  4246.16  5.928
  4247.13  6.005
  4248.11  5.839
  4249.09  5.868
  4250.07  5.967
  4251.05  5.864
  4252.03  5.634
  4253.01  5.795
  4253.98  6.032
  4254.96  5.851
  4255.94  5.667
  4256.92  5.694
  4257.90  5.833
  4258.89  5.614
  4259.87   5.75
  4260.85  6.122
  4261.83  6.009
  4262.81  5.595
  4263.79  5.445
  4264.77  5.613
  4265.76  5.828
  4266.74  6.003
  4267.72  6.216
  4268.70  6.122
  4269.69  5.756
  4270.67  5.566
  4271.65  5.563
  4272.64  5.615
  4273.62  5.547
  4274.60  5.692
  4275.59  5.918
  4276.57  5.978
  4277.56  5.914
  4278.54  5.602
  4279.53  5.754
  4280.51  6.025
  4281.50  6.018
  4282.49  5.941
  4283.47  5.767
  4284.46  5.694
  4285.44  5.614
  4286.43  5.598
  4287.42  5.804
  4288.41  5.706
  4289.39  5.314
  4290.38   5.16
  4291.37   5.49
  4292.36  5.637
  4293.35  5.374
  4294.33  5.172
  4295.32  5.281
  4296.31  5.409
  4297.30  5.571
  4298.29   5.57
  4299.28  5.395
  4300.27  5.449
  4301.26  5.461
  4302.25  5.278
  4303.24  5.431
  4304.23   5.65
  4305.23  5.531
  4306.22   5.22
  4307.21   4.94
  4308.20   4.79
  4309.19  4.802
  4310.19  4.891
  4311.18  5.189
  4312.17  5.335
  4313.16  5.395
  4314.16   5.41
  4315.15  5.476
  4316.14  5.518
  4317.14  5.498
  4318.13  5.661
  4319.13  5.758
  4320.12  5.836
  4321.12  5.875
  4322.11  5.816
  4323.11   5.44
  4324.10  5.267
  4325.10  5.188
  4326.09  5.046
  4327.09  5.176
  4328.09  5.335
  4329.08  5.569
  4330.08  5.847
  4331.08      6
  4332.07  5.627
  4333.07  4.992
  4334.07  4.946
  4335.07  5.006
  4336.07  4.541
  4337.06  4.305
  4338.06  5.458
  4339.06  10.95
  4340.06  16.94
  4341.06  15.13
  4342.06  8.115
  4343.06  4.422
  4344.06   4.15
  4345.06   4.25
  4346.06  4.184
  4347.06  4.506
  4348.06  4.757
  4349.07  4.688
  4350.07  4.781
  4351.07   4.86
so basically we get -1.0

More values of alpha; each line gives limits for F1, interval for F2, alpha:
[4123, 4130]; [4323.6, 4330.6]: -0.8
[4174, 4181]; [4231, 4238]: -0.8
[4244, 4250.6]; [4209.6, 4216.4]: -1.3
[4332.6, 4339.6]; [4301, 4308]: 1.7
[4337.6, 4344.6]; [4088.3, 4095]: 2.4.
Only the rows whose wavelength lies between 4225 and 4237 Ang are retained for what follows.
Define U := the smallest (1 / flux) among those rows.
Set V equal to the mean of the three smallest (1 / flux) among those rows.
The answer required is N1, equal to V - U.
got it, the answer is 0.0033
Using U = 0.162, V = 0.165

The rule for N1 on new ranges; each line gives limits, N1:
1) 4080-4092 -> 0.0013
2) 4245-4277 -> 0.0016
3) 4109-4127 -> 0.0014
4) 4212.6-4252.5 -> 0.0025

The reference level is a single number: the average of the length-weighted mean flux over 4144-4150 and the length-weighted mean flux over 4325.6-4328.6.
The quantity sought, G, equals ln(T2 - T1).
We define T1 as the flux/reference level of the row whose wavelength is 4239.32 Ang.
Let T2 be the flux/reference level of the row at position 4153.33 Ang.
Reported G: -3.3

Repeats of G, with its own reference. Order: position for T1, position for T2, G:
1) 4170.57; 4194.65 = -2.1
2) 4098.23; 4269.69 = -1.2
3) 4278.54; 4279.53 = -3.6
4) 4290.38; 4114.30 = -2.2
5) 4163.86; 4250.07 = -4.2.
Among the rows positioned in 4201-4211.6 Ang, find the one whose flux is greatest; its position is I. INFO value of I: 4204.32 Ang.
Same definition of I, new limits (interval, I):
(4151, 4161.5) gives 4155.24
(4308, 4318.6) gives 4318.13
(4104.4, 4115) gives 4113.35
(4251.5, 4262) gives 4260.85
